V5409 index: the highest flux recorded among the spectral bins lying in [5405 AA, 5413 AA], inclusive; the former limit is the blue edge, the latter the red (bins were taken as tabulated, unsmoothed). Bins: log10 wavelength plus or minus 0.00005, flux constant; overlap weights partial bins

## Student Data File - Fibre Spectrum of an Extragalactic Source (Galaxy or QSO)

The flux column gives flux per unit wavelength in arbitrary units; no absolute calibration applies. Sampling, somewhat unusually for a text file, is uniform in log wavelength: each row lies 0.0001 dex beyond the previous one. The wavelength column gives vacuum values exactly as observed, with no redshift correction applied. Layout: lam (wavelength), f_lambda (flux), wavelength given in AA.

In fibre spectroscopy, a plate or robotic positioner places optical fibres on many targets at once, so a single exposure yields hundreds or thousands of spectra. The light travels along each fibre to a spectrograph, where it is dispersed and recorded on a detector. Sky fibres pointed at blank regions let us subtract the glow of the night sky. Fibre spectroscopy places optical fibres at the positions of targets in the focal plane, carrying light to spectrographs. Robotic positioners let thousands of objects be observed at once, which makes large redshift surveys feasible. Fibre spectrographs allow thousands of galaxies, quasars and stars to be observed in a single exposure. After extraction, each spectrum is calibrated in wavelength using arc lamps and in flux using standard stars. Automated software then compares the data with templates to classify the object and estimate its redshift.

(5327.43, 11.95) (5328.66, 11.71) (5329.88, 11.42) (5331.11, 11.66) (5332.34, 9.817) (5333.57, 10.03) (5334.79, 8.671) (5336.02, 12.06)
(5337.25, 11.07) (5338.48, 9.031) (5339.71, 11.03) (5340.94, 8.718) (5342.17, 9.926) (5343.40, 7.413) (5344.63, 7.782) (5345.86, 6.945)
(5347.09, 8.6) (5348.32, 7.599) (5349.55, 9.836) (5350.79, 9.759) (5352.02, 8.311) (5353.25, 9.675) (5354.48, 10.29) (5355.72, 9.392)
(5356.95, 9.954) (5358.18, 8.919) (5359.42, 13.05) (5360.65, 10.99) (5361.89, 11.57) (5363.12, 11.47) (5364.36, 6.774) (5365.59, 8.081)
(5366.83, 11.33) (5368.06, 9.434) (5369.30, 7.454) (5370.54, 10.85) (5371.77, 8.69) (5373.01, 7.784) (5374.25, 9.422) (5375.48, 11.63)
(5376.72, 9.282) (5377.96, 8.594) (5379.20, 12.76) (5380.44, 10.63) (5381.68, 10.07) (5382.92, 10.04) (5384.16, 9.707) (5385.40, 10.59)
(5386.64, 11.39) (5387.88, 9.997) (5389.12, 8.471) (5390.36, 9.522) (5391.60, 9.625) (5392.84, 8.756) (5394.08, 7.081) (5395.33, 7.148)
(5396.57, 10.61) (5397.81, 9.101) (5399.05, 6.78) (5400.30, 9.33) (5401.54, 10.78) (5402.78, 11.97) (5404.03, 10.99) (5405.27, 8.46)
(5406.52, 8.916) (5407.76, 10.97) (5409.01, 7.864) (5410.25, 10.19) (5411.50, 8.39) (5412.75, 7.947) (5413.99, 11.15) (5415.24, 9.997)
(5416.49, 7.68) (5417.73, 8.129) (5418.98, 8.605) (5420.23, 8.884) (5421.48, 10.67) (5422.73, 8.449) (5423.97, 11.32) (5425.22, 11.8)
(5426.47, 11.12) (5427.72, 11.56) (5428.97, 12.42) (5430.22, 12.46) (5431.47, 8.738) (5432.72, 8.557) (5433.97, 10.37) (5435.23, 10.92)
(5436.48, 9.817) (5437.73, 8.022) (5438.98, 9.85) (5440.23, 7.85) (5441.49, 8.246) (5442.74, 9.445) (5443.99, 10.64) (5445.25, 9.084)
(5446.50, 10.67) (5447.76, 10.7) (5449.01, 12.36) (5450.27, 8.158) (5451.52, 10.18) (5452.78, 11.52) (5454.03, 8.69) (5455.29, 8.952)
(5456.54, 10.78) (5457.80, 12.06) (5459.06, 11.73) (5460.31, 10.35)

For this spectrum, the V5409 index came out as 10.97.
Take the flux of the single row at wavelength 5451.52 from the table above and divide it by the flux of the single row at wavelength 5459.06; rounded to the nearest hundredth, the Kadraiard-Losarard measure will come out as 0.87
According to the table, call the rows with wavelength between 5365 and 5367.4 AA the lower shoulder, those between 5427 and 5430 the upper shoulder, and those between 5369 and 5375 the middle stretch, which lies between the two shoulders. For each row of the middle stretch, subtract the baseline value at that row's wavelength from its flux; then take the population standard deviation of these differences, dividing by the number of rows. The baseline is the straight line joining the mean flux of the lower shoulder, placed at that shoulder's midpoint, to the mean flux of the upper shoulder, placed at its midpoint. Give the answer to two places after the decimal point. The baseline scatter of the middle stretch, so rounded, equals 1.21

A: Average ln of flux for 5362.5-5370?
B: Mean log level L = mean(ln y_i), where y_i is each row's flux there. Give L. 2.19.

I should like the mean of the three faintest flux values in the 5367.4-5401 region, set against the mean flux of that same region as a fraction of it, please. 0.74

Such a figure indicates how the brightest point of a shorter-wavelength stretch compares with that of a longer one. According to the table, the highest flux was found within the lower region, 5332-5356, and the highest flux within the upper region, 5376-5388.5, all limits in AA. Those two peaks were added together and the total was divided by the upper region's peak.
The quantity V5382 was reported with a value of 1.95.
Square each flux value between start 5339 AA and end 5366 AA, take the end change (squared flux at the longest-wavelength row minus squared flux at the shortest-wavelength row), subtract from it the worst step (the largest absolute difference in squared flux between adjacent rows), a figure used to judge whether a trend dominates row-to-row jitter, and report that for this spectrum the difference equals -147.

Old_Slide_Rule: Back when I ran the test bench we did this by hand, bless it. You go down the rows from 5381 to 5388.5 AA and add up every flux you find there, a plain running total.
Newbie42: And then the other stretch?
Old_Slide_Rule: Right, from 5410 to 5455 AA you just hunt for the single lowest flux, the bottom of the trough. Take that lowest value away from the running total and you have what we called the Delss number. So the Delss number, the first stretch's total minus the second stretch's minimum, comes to 54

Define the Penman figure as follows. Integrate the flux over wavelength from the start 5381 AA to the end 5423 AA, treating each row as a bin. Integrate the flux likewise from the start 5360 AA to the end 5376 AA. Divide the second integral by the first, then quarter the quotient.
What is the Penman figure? 0.10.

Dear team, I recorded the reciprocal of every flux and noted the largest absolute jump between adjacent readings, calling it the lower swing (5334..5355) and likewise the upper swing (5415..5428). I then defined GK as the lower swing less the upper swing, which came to 0.004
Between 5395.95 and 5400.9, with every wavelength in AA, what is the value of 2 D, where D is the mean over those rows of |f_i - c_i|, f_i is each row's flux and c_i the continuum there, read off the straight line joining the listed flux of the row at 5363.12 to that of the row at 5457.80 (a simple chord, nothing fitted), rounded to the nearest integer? 5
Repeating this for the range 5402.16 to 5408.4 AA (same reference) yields 3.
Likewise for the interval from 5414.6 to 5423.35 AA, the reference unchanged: 6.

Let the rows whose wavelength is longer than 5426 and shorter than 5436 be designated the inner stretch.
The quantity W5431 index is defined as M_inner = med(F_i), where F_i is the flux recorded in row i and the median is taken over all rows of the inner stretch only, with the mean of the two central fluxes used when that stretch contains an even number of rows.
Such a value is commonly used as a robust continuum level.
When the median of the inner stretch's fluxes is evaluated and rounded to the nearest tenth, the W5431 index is 11.0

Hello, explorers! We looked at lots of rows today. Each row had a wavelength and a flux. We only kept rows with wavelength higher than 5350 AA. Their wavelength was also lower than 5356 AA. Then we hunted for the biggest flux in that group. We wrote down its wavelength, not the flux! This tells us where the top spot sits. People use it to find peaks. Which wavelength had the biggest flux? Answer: 5354.48 AA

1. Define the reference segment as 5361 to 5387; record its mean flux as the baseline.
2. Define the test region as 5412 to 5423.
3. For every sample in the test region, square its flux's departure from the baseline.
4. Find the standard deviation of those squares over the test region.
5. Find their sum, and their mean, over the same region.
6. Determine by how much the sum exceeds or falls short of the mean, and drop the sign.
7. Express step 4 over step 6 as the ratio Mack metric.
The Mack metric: 0.09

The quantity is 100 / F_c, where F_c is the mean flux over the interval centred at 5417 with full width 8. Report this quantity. 11.0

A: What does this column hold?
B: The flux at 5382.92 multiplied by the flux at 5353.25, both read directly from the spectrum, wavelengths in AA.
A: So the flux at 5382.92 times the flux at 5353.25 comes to 97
